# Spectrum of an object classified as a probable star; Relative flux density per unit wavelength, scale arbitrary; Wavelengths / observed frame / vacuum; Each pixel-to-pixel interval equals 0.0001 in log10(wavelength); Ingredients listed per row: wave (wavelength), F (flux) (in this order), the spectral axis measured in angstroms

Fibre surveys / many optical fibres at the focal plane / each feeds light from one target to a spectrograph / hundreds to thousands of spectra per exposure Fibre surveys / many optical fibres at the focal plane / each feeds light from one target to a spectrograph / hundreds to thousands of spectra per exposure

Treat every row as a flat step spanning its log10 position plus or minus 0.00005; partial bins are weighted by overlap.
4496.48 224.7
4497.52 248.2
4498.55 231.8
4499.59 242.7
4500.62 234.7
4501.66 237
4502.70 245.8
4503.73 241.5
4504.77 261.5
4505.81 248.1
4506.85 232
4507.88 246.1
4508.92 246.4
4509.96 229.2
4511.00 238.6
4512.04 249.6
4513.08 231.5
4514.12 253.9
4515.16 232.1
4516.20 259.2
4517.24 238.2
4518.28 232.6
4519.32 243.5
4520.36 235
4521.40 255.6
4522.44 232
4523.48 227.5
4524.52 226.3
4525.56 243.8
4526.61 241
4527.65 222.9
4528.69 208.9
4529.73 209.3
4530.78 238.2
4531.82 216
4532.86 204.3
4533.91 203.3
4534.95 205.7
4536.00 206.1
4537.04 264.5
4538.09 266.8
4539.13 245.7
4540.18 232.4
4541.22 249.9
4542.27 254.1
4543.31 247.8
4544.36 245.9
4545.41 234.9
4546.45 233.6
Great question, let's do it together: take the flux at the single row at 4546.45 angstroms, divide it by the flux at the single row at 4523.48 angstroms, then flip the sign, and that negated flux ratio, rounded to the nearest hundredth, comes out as -1.03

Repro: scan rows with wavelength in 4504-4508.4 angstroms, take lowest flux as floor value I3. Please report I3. 232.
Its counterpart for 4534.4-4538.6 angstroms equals 205.7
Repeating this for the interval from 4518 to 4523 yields 232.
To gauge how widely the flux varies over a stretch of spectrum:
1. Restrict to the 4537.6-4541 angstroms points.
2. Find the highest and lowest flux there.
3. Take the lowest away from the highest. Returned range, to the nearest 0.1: 34.4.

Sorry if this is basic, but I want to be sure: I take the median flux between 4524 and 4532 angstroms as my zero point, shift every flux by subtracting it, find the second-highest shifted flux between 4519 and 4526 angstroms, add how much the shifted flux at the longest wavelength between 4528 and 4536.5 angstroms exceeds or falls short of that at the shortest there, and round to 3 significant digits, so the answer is 16.4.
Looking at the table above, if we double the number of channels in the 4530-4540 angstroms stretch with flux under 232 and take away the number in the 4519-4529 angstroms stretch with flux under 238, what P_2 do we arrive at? 4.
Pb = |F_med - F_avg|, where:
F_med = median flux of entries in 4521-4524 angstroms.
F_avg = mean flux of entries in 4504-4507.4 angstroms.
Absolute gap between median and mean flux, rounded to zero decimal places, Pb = 15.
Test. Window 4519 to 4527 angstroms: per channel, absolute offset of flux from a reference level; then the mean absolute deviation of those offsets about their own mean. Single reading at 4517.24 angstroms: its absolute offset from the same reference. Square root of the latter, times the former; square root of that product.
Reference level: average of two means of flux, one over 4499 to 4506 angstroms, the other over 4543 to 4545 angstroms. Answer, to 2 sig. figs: 3.8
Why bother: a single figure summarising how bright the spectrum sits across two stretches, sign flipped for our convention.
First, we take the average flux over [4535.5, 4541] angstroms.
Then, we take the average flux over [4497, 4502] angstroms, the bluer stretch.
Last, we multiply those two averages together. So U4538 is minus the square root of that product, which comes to -241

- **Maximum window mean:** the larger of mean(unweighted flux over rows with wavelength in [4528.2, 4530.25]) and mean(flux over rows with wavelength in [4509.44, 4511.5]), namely 234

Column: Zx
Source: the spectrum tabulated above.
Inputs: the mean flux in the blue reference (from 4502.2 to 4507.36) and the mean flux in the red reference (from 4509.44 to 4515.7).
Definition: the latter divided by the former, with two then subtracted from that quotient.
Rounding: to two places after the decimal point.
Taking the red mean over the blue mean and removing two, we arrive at -1.03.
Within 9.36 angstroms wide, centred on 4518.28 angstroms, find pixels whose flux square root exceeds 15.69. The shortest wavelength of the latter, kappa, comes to 4514.12 angstroms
